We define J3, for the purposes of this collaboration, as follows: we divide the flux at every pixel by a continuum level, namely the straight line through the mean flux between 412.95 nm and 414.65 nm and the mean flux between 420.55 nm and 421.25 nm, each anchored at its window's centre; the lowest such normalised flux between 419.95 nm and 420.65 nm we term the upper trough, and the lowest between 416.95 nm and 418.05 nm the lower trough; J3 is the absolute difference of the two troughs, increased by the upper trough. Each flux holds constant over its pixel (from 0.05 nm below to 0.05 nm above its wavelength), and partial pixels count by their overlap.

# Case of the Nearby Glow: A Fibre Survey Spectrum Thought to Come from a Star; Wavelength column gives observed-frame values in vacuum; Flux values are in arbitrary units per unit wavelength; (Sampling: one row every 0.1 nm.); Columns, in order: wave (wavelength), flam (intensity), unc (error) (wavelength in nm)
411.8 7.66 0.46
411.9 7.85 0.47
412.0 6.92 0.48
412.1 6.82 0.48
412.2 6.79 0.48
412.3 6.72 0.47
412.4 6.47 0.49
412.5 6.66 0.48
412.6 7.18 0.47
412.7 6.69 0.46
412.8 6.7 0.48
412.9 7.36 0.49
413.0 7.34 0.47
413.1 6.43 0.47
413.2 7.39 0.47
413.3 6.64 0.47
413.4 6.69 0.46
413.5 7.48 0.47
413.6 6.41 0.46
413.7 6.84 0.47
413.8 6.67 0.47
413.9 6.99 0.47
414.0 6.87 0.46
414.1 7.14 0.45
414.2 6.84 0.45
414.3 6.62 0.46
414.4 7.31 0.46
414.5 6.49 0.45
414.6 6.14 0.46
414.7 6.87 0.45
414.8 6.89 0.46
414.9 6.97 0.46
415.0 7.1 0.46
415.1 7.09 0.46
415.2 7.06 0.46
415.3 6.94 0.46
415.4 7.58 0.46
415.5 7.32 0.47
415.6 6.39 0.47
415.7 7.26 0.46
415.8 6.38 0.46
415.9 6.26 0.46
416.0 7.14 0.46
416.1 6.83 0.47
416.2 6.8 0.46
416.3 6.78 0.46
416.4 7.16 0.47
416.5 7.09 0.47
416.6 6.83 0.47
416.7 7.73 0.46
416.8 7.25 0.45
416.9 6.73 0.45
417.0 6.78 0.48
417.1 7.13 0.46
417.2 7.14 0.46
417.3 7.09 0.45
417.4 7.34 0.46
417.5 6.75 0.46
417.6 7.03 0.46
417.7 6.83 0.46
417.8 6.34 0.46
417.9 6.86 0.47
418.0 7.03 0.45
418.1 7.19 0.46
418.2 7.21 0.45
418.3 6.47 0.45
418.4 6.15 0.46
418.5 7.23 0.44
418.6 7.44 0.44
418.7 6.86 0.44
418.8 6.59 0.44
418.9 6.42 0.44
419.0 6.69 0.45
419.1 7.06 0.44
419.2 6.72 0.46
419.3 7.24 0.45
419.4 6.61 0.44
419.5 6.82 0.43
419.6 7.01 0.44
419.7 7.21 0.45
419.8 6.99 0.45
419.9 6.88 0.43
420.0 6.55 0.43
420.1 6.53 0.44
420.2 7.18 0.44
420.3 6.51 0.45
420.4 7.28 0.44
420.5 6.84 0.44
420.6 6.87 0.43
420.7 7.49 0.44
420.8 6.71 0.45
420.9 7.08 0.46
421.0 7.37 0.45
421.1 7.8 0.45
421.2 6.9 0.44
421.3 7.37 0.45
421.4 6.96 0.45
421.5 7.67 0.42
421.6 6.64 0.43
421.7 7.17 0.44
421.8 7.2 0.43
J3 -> 0.92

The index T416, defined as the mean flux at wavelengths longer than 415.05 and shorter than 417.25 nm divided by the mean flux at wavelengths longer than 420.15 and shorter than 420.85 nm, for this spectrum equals 1.00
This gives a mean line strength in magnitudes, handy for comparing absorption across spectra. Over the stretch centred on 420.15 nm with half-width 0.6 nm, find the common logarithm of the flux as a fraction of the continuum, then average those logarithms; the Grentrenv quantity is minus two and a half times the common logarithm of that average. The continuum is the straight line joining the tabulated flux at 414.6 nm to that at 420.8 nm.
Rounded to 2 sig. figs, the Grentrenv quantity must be 4.3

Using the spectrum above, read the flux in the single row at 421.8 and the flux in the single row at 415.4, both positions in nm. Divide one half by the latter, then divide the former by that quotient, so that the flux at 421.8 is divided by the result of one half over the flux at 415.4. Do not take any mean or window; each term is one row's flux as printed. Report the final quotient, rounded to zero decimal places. 109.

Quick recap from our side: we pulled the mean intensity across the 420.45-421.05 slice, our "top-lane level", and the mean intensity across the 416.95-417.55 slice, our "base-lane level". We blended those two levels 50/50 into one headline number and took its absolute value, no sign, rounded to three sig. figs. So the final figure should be 7.05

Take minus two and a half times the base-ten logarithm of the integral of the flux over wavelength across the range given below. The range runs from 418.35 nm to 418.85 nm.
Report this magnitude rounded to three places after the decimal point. -1.337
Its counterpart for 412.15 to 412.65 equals -1.323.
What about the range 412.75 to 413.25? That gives -1.367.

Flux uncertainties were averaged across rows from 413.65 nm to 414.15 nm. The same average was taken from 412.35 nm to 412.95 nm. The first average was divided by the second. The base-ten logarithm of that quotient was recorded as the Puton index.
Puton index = -0.013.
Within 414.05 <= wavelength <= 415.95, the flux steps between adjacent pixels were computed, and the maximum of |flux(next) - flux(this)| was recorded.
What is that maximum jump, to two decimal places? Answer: 0.93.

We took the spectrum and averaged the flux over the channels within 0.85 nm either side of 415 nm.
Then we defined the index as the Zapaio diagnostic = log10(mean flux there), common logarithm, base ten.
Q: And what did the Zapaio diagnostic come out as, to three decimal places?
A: 0.839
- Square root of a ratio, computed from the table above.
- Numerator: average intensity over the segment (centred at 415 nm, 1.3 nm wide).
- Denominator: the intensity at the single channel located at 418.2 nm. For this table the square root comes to 0.98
